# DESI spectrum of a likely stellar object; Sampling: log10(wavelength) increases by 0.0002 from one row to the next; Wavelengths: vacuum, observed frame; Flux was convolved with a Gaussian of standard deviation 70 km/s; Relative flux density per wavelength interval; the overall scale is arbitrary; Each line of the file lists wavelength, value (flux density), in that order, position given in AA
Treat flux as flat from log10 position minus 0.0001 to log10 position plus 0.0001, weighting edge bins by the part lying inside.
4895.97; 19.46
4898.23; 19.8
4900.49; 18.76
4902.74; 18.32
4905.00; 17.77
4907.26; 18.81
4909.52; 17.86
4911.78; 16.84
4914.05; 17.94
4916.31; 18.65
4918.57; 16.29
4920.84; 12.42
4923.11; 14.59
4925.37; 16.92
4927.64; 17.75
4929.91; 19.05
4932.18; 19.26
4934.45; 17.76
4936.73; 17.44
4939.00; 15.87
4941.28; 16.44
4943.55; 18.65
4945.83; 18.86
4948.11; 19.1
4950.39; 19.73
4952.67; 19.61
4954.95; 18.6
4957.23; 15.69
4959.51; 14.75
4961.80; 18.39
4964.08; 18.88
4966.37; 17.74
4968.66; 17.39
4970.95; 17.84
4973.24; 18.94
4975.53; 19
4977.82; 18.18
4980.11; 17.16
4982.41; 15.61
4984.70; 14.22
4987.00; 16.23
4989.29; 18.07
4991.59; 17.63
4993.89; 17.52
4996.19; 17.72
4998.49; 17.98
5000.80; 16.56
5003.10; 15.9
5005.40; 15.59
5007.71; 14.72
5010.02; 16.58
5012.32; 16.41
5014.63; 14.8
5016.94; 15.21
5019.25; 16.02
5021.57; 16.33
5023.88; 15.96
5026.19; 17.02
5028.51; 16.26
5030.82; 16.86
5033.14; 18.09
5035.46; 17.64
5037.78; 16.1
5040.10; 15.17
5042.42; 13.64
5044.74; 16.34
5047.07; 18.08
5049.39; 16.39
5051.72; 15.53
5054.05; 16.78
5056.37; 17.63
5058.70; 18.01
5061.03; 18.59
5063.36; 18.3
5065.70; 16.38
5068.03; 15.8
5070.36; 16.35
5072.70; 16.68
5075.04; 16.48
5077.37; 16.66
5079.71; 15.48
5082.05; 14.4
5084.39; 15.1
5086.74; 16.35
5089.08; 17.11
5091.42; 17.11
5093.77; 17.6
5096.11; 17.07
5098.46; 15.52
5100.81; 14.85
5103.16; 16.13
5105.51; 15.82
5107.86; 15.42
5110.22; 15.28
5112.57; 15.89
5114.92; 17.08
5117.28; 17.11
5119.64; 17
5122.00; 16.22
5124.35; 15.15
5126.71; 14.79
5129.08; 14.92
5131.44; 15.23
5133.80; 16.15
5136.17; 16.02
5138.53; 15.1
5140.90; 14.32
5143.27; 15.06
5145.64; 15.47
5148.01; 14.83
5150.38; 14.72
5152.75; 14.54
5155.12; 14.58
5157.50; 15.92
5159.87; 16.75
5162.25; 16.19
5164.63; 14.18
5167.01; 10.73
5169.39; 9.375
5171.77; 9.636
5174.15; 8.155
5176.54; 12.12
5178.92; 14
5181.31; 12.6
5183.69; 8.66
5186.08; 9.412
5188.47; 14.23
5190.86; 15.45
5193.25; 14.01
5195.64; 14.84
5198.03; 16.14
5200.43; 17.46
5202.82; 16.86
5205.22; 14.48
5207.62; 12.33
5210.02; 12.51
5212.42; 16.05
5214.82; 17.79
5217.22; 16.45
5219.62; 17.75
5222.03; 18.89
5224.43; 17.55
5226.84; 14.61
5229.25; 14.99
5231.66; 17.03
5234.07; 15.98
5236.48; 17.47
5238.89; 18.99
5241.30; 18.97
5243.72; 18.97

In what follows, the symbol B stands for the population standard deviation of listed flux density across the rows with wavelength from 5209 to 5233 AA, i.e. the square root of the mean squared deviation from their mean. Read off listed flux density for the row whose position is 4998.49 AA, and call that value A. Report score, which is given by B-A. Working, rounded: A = 17.98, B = 1.8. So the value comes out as -16.2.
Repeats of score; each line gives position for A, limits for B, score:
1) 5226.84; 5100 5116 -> -13.9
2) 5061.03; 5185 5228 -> -16.3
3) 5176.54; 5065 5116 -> -11.3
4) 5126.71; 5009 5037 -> -13.9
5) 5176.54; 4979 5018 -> -10.9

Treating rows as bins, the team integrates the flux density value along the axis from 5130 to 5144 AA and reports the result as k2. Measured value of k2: 214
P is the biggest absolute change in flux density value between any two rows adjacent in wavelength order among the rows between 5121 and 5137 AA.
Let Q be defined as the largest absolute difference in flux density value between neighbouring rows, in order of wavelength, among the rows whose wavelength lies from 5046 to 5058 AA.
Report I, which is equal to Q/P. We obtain 1.6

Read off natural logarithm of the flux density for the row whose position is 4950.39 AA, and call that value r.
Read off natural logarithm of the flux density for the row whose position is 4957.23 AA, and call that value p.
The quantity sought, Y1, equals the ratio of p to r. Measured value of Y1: 0.92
